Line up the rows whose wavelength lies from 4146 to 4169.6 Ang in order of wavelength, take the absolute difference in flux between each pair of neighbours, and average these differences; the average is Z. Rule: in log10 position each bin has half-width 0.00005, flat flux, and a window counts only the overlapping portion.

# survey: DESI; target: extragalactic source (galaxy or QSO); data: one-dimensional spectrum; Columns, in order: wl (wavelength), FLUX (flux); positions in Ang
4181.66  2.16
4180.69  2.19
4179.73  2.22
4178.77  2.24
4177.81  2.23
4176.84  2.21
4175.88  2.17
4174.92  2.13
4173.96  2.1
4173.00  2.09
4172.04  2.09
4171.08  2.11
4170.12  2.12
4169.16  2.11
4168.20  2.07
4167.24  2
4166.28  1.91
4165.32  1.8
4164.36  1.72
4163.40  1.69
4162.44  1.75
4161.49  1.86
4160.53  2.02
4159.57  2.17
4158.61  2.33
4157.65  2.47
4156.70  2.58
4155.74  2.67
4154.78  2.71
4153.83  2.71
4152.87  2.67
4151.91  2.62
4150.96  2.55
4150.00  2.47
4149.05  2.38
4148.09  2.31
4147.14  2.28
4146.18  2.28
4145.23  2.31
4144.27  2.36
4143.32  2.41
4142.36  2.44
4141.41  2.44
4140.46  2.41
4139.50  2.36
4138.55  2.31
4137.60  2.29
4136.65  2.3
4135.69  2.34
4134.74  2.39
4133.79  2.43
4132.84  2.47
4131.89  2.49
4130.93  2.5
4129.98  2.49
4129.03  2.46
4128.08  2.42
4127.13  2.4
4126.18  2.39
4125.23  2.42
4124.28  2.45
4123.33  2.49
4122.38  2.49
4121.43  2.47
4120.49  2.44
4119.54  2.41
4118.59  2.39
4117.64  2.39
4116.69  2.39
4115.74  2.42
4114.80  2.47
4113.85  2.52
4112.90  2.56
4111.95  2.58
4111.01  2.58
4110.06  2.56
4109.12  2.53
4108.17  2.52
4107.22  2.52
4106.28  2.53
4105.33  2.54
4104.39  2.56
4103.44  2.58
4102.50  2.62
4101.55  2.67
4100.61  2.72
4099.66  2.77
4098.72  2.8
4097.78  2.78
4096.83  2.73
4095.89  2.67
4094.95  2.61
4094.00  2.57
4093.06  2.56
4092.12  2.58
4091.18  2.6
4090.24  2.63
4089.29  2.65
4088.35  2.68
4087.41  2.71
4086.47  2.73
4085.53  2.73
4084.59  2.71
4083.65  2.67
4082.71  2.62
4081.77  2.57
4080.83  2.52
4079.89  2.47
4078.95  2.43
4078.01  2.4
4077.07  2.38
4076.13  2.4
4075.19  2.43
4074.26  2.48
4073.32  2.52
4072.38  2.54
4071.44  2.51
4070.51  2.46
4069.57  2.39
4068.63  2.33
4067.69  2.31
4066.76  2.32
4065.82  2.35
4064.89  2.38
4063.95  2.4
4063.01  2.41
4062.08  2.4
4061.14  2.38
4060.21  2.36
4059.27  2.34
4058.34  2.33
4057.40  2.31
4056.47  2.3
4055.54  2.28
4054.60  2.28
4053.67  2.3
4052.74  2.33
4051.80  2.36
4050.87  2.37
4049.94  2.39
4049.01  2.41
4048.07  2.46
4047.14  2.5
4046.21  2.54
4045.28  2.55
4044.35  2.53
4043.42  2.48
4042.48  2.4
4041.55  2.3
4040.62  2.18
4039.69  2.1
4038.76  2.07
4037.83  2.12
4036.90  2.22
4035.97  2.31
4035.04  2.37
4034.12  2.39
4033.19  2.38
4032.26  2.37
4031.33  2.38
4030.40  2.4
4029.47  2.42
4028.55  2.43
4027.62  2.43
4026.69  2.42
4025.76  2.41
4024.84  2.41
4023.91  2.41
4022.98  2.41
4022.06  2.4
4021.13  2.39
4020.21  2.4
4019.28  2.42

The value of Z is 0.078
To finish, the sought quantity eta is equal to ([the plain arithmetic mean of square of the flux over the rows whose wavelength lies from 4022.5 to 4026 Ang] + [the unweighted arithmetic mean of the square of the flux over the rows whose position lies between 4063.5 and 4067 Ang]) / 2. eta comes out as 5.70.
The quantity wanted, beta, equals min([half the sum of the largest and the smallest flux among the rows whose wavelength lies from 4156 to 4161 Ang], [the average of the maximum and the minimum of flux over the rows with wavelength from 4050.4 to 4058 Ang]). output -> 2.30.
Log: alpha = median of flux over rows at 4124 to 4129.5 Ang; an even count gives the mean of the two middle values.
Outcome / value 2.4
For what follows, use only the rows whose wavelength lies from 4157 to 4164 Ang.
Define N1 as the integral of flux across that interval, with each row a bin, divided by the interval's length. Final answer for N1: 2.1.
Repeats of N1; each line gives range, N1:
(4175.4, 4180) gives 2.2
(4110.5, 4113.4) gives 2.6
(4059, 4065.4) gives 2.4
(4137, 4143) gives 2.4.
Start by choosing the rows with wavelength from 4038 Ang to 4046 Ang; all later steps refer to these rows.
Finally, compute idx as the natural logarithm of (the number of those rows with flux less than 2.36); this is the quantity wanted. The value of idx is 1.4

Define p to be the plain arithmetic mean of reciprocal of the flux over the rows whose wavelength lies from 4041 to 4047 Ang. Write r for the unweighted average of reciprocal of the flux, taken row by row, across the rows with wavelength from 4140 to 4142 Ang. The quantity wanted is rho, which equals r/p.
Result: 1.02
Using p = 0.41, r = 0.412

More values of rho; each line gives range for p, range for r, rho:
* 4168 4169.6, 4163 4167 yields 1.18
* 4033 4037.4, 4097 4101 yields 0.84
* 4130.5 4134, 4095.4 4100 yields 0.90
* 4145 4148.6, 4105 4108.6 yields 0.91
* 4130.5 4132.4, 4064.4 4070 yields 1.06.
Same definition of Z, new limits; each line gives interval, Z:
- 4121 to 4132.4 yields 0.022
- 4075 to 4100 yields 0.032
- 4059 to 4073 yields 0.029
